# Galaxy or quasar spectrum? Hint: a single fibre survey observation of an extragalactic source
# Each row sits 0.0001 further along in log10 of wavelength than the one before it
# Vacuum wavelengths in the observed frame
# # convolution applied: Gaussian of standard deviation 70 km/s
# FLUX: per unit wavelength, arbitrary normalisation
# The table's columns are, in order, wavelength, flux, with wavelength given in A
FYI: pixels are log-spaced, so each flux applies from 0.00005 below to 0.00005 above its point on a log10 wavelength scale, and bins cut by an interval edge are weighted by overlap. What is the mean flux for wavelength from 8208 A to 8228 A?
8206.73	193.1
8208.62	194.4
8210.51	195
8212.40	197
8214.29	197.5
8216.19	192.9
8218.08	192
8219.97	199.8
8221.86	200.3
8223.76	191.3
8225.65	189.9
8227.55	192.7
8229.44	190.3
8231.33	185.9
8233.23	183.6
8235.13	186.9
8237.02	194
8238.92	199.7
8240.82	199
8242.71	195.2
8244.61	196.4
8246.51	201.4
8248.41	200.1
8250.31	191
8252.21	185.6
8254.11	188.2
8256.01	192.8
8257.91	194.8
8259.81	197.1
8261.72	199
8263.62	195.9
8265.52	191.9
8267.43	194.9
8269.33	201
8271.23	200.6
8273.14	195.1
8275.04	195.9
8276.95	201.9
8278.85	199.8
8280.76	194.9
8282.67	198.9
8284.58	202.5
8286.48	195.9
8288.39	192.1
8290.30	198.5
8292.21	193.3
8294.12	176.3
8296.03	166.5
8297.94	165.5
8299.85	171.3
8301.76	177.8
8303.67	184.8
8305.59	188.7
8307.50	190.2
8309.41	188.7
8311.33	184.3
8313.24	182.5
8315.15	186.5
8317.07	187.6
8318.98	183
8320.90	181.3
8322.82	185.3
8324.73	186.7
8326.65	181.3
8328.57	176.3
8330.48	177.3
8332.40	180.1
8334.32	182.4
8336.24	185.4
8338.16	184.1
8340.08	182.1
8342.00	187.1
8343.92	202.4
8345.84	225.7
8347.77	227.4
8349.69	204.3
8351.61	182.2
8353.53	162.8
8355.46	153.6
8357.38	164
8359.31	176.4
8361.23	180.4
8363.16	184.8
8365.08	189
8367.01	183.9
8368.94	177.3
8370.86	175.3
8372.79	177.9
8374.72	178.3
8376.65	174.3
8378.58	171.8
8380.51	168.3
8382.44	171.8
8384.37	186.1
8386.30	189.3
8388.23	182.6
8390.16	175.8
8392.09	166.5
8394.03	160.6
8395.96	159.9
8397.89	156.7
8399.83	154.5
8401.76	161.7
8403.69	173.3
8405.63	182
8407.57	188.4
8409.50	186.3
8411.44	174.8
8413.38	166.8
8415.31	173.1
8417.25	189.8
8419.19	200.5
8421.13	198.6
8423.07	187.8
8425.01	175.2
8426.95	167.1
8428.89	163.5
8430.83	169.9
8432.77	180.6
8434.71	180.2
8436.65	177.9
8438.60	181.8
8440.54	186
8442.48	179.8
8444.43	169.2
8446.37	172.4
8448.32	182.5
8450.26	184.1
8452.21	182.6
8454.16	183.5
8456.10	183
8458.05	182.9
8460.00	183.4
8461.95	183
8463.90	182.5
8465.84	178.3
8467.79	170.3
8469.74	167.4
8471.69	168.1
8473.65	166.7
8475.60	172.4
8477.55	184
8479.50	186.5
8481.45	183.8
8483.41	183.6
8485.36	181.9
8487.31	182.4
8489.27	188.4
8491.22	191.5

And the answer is 195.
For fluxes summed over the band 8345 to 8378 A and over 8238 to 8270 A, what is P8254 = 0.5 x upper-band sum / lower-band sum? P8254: 0.469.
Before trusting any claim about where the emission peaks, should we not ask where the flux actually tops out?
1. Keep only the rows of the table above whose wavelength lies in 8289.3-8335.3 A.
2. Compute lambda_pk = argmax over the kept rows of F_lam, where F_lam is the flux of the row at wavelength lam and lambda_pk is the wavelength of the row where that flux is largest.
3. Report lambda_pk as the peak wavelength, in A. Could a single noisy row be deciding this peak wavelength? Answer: 8290.30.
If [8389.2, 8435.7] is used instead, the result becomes 8419.19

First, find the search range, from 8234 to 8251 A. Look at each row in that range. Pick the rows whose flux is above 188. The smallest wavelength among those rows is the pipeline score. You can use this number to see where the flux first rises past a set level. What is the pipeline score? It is 8237.02 A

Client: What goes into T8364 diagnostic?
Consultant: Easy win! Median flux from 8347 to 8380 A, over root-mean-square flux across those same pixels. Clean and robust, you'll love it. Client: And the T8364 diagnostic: 0.98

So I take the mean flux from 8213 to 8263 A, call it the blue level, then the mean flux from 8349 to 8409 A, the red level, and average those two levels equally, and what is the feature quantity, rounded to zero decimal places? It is 184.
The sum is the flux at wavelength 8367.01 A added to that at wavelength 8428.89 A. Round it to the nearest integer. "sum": 347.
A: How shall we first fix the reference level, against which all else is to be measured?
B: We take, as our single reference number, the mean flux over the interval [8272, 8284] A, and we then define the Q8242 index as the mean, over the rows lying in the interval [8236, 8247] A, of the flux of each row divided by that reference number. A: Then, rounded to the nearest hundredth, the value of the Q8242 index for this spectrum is 1.00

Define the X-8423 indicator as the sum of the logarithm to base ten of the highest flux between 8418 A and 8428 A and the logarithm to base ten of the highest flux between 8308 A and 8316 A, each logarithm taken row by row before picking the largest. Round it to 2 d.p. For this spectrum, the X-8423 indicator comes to 4.58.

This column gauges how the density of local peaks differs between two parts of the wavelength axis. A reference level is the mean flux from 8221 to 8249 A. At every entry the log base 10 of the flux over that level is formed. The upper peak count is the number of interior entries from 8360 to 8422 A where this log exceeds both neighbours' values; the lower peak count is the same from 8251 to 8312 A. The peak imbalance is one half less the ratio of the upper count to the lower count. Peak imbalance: -0.33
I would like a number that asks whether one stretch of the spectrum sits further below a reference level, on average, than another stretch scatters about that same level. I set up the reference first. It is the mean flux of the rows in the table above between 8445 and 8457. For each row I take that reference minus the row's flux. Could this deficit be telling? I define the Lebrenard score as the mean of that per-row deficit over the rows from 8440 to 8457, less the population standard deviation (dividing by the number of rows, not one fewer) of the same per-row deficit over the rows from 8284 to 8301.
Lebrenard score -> -13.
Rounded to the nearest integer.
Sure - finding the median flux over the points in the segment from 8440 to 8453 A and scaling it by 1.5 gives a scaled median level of 274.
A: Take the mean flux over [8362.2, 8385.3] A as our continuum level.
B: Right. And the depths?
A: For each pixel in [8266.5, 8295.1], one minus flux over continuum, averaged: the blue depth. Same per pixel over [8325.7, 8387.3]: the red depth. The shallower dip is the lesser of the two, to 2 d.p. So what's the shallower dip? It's -0.10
